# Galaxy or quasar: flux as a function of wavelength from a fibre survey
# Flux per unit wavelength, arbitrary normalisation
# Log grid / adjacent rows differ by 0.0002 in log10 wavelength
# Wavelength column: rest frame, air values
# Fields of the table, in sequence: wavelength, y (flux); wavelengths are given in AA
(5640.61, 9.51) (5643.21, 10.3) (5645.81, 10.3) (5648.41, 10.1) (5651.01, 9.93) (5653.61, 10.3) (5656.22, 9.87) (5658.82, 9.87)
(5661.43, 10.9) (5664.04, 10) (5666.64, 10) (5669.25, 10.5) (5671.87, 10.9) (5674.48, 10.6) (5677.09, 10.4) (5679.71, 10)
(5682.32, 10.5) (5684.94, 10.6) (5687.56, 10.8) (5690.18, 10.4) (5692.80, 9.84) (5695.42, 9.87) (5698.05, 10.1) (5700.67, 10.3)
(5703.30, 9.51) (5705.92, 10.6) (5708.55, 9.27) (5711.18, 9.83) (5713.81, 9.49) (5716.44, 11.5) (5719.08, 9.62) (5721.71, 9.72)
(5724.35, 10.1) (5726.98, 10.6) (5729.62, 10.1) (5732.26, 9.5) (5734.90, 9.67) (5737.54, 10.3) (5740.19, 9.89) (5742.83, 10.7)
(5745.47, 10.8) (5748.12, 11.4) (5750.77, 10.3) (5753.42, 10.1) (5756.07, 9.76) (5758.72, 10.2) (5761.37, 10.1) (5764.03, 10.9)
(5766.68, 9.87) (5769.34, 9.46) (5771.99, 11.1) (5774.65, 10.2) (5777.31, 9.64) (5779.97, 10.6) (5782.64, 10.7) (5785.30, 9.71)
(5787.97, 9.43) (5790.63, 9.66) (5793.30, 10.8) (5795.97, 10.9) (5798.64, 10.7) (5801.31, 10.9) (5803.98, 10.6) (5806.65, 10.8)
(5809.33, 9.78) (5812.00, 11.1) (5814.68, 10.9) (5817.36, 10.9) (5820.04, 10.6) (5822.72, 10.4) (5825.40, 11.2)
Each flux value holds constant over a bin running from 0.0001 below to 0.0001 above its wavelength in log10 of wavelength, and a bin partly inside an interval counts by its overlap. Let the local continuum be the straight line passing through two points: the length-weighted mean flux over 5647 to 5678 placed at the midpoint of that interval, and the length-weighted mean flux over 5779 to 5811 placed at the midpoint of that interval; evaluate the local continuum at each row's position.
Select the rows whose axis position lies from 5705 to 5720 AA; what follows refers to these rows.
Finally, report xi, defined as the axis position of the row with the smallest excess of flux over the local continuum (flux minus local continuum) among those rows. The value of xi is 5708.55 AA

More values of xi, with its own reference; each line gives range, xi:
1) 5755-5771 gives 5769.34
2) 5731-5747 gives 5732.26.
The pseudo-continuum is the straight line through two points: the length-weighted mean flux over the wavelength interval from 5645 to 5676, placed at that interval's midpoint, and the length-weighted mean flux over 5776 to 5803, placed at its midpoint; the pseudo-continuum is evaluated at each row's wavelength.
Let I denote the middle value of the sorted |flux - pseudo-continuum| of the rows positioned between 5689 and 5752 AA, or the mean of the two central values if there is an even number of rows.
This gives 0.43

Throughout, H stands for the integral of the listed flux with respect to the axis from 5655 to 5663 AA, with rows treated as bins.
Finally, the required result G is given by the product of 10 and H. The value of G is 817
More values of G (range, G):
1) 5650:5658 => 802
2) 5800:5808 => 861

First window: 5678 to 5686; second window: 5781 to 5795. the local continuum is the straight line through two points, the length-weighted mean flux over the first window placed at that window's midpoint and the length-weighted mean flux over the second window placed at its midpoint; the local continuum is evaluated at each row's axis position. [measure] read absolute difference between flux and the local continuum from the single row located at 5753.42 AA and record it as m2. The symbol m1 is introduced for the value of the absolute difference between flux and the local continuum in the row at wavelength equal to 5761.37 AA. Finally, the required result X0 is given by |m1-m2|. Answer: 0.02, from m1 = 0.1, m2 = 0.1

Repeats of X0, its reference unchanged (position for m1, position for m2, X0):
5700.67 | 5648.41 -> 0.33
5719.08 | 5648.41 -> 0.30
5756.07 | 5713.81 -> 0.38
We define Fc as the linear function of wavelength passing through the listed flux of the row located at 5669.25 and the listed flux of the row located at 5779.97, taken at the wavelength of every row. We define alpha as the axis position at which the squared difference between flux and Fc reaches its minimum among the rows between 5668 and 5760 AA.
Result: 5669.25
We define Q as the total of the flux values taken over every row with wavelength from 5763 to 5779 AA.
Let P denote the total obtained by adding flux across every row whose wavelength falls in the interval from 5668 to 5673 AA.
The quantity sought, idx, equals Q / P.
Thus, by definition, 2.9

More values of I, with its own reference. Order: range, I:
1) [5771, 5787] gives 0.50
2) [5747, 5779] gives 0.49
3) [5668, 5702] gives 0.28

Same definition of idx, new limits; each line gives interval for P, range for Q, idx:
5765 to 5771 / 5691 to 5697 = 1.0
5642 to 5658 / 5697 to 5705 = 0.5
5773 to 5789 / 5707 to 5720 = 0.8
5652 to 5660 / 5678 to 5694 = 2.1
